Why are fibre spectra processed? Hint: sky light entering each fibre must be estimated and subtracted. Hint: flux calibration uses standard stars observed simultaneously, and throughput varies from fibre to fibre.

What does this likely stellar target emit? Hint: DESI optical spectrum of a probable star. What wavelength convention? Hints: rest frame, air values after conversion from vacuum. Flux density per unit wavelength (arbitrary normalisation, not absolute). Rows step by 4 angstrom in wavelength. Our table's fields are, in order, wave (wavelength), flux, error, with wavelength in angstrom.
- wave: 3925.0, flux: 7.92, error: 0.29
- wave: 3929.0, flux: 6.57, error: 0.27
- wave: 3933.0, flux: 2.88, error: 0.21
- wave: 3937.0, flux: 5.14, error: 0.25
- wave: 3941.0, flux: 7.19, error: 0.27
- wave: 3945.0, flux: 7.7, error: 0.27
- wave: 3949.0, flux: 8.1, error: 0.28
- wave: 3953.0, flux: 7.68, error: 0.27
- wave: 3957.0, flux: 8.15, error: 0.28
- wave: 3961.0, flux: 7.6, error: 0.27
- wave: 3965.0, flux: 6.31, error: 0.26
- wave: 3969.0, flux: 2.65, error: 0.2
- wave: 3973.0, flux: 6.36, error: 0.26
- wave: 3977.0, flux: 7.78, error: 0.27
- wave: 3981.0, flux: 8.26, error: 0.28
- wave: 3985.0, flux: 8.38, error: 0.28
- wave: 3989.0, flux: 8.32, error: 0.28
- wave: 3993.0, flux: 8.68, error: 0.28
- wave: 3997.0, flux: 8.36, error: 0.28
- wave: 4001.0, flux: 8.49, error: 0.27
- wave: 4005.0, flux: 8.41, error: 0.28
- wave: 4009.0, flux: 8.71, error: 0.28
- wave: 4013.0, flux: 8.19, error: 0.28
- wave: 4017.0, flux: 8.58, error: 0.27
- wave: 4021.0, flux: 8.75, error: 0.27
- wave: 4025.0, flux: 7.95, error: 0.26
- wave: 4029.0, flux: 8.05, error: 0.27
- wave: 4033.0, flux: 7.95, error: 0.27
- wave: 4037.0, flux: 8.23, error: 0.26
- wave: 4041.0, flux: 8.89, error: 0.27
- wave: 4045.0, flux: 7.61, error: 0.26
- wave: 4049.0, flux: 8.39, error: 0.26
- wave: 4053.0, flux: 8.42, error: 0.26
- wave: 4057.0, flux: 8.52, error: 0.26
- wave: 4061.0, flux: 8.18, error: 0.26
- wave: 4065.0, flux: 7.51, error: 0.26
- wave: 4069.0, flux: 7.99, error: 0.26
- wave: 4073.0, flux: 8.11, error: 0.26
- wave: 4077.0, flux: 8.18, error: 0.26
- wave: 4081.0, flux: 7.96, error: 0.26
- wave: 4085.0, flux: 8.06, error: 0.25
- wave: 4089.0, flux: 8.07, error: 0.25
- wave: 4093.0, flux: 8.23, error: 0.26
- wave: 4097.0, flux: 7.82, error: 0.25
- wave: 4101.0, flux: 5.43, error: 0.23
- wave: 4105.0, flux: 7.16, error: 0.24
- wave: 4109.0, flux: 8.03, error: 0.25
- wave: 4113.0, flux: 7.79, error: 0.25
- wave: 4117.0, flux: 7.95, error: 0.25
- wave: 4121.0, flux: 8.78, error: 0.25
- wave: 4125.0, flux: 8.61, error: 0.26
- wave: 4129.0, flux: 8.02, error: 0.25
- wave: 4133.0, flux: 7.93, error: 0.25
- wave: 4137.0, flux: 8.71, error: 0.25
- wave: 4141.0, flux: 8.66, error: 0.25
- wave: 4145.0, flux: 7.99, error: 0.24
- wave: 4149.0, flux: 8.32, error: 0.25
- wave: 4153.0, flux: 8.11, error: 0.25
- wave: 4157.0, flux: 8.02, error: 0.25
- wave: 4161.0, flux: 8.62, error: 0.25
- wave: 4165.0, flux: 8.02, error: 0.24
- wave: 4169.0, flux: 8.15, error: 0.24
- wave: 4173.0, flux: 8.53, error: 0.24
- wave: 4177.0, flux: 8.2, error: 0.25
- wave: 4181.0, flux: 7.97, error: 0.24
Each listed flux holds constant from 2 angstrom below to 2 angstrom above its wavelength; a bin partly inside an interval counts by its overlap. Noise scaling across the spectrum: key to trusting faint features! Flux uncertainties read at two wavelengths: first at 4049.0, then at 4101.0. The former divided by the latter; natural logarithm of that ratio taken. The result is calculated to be 0.12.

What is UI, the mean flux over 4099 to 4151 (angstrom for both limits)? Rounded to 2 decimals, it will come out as 7.95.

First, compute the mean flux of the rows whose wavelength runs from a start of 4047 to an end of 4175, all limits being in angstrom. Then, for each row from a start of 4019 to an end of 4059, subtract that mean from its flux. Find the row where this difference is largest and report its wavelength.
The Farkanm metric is 4041.0 angstrom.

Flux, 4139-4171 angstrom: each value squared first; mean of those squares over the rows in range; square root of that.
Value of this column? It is 8.2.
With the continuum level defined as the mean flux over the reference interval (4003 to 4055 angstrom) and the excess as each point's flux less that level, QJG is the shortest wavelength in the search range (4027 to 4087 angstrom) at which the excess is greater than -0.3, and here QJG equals 4029.0 angstrom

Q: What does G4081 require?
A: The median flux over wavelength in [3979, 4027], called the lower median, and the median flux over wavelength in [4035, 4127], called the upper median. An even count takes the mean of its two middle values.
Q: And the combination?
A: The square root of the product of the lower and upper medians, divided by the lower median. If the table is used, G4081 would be 0.980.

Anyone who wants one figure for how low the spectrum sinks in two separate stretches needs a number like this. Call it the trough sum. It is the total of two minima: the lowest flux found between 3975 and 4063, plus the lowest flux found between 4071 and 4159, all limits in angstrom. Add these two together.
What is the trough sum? 13.0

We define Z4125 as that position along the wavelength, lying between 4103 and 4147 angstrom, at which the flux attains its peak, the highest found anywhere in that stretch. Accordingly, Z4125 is 4121.0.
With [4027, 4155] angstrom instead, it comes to 4041.0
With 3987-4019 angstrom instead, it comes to 4009.0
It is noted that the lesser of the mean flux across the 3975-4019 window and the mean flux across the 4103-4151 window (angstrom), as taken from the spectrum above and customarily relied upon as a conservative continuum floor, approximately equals 8.16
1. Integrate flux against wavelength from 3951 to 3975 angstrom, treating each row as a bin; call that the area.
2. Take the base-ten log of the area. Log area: 2.19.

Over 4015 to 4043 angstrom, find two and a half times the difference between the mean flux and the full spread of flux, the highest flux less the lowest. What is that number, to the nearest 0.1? 18.5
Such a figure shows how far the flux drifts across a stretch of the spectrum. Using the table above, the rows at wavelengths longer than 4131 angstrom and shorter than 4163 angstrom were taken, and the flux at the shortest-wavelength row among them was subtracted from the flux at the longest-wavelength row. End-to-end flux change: 0.7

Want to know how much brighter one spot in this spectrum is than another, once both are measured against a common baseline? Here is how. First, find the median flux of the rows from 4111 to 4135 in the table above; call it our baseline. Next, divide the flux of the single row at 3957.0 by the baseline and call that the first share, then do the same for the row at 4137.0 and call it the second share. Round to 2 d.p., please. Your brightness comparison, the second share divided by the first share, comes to 1.07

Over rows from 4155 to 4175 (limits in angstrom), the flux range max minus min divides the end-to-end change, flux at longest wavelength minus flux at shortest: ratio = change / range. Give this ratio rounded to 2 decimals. 0.85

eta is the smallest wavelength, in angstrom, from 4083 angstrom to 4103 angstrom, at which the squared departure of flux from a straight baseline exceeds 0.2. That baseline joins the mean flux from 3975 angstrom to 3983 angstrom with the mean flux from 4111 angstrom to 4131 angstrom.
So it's 4101.0 angstrom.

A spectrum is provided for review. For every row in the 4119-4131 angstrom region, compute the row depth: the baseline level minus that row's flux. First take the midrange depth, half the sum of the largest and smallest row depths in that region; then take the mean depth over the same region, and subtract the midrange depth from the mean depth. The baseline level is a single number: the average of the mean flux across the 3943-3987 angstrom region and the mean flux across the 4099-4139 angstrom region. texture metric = -0.07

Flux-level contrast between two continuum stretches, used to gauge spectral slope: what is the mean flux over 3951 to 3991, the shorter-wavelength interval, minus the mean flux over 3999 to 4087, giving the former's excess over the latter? -1.1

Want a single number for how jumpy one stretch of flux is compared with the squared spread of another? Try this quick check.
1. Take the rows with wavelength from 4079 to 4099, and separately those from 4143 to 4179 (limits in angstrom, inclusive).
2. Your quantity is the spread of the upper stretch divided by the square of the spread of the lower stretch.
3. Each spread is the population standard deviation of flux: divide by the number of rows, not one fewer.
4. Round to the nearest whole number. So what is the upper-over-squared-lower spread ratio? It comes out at 12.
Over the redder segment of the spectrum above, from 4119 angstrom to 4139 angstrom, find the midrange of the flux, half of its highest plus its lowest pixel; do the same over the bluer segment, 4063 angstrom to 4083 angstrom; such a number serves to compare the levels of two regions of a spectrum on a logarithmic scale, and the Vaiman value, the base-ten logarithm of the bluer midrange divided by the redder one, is -0.03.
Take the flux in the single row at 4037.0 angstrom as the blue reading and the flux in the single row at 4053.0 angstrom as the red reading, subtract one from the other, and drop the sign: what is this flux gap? 0.19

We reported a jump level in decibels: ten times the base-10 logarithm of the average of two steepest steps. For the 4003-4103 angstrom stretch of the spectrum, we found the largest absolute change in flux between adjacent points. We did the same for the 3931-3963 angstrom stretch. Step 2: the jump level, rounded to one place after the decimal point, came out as 3.7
